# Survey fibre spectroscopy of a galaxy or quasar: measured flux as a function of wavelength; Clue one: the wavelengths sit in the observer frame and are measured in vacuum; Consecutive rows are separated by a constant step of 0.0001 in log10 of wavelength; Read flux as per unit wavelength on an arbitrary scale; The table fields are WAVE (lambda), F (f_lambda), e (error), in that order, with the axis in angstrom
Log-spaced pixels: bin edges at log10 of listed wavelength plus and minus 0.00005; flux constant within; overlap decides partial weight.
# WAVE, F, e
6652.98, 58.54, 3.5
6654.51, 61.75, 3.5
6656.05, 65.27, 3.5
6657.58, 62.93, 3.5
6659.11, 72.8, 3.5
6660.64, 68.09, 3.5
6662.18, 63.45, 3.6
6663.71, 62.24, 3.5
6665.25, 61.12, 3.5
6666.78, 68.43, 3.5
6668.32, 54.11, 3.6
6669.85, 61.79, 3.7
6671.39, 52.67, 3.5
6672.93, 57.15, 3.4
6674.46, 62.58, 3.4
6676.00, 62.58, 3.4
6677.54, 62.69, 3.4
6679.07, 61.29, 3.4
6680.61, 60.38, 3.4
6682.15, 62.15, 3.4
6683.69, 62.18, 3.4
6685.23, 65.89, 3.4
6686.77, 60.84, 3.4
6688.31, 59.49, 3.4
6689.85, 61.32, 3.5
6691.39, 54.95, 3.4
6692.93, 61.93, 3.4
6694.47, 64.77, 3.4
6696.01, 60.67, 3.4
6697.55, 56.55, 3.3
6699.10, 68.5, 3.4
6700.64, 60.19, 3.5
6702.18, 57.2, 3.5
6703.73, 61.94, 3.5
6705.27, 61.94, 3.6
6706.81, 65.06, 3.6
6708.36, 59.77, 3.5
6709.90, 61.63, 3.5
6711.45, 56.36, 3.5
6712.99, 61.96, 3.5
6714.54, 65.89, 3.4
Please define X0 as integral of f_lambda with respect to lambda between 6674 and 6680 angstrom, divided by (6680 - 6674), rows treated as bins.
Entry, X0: 62.2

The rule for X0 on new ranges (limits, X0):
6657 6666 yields 65.2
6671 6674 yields 56.0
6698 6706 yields 61.7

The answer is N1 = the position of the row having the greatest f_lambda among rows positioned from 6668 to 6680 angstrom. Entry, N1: 6677.54 angstrom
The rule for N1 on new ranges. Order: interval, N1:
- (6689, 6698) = 6694.47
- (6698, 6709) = 6699.10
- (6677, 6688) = 6685.23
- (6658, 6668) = 6659.11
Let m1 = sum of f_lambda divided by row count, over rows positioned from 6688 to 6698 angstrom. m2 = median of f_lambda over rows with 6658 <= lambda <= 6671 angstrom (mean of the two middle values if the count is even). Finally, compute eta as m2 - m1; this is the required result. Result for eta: 3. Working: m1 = 60.0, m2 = 62.8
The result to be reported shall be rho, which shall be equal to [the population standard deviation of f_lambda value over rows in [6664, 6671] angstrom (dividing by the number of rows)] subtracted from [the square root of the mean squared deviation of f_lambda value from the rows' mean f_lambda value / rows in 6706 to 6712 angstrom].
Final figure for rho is -1.9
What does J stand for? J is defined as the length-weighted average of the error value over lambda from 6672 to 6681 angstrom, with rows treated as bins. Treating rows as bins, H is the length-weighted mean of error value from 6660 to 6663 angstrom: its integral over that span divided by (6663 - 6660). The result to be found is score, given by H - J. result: 0.15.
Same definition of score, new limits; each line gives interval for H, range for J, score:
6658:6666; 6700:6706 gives -0.01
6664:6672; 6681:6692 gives 0.14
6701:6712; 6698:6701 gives 0.11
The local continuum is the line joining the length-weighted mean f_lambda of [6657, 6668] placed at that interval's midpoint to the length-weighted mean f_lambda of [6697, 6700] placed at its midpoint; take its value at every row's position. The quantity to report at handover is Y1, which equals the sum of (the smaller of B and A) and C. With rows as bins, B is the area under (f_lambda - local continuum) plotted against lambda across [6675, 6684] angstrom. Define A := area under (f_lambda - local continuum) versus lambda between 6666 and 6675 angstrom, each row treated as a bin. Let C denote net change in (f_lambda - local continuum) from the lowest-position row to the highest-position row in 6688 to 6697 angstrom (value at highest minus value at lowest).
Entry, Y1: -46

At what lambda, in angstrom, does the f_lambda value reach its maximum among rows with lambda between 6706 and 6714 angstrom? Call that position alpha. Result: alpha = 6706.81 angstrom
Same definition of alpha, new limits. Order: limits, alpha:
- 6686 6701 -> 6699.10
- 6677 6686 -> 6685.23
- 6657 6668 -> 6659.11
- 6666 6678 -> 6666.78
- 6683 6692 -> 6685.23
